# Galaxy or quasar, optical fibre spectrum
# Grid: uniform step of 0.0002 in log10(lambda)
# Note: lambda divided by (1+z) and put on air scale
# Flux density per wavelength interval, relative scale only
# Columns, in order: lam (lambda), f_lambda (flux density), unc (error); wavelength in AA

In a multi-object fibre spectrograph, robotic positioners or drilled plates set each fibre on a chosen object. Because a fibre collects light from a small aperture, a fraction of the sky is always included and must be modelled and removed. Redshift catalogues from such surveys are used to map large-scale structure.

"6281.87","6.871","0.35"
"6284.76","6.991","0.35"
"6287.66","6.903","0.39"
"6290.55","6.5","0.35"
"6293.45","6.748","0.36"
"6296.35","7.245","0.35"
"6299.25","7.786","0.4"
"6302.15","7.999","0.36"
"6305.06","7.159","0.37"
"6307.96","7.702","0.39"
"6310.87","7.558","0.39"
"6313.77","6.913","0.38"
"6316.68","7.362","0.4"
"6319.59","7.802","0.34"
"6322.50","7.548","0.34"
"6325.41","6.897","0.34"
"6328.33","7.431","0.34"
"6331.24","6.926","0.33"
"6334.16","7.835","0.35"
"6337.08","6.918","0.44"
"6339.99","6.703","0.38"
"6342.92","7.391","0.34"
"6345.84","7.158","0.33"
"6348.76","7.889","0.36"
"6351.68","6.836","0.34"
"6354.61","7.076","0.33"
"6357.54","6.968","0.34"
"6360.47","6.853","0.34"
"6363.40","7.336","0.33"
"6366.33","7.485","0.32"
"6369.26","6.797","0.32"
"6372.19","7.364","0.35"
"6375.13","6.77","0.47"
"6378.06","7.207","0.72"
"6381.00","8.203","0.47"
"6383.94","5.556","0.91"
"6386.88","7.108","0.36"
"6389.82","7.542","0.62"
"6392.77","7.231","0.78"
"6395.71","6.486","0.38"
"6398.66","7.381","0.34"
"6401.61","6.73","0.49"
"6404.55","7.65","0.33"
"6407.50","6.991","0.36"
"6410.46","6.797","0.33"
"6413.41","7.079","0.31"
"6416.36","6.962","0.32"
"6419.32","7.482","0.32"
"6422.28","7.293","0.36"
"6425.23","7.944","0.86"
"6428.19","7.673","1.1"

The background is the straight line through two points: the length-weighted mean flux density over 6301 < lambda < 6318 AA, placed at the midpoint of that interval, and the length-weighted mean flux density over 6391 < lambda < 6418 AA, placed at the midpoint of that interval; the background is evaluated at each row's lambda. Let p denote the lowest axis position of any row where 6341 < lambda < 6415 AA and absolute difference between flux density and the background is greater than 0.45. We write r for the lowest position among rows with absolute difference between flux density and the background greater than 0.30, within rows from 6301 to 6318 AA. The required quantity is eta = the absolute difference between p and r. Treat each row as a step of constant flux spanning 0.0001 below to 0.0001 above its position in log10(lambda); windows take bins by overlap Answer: 46.6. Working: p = 6348.76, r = 6302.15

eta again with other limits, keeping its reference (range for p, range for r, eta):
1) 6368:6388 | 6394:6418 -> 14.7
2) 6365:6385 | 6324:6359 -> 55.6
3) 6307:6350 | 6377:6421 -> 67.2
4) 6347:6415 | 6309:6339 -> 35.0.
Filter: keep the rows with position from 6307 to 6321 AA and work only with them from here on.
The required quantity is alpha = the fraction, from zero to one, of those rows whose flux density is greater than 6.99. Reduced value 0.800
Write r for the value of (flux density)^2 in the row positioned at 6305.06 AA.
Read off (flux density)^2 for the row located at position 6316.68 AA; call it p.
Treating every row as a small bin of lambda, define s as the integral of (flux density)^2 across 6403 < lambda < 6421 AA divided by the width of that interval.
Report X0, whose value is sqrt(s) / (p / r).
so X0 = 6.8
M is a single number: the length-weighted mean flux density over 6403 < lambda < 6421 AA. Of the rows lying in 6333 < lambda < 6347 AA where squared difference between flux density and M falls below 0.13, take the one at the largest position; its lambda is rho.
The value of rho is 6345.84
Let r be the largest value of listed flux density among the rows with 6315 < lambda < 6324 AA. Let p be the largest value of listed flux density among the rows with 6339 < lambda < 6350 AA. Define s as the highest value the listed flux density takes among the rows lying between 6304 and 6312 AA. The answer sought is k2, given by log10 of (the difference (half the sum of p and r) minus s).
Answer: -0.8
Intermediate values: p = 7.889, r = 7.802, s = 7.702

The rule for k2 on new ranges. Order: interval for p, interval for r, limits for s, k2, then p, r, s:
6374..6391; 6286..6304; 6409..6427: -0.8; 8.203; 7.999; 7.944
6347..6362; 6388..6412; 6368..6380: -0.4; 7.889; 7.65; 7.364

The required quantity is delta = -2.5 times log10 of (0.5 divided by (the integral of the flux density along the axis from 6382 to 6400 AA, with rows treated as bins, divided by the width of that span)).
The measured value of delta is 2.85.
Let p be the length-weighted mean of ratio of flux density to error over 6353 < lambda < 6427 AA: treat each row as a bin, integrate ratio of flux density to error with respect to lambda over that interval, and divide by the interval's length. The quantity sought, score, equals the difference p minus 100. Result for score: -81.9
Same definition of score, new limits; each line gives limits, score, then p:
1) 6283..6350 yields -79.9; 20.1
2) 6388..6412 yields -82.8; 17.2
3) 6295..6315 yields -80.1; 19.9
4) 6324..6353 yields -79.6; 20.4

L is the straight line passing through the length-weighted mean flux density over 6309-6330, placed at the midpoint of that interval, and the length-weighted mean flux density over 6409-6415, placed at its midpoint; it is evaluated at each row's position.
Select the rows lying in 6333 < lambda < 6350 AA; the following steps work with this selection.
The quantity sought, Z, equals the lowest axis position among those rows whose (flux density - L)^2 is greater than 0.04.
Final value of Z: 6334.16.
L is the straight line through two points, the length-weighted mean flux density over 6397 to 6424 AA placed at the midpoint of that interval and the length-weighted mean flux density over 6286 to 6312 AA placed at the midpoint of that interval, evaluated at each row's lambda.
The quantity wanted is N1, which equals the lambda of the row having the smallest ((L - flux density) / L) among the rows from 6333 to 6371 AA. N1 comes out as 6348.76 AA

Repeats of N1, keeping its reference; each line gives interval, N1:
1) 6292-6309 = 6302.15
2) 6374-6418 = 6381.00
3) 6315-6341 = 6334.16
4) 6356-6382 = 6381.00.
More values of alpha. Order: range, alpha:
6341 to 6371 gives 0.600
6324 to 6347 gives 0.500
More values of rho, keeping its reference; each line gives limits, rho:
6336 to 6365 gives 6363.40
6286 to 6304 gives 6296.35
